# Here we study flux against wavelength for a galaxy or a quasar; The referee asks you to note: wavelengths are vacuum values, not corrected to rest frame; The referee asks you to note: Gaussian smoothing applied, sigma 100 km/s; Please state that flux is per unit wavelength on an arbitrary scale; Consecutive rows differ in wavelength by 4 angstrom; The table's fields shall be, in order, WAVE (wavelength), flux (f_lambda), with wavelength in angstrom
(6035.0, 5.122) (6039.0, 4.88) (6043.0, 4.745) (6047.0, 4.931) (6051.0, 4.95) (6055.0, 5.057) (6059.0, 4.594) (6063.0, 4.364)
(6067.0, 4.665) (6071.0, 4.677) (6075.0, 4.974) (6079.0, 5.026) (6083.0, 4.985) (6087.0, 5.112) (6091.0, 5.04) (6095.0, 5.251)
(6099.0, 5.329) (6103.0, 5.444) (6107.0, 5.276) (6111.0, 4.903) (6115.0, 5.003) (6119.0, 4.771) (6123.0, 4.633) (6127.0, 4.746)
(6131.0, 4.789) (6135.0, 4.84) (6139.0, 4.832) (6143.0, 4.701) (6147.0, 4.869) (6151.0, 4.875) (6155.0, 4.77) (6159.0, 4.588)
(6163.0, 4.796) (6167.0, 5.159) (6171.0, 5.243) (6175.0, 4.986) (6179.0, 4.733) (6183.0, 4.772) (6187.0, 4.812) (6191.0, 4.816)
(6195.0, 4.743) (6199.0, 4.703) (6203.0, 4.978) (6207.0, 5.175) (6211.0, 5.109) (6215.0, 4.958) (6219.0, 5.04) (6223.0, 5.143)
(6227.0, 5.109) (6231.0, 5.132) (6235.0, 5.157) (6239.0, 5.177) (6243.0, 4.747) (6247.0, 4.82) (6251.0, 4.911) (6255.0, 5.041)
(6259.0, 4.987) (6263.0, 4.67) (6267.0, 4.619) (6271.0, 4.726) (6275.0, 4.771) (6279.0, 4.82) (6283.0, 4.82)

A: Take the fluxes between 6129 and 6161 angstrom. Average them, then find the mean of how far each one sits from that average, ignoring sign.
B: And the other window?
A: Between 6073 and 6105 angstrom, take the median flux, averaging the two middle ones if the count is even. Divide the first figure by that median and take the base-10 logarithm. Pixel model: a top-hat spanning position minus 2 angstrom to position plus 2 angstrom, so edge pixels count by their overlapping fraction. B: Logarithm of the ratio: -1.85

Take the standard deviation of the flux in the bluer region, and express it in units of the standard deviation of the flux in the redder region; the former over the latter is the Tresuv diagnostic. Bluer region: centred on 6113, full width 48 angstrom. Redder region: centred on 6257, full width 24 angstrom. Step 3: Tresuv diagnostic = 1.6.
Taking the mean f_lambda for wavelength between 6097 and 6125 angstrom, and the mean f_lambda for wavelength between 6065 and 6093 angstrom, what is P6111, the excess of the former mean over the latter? 0.126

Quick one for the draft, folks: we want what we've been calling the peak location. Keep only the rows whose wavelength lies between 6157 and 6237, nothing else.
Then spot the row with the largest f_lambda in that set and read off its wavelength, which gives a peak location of 6171.0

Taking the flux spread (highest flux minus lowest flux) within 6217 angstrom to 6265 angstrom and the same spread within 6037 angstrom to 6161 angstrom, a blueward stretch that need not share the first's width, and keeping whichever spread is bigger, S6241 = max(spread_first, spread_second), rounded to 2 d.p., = 1.08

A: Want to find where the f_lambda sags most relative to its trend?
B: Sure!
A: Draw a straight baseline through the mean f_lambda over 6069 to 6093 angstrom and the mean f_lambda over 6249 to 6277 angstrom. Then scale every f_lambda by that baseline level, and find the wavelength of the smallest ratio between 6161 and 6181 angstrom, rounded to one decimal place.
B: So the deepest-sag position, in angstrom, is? 6179.0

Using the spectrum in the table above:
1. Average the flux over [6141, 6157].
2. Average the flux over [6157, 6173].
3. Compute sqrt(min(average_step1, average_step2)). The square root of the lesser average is 2.19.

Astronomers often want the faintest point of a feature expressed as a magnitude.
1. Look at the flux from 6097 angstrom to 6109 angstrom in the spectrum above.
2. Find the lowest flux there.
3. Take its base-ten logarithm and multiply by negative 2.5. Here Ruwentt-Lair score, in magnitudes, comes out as -1.81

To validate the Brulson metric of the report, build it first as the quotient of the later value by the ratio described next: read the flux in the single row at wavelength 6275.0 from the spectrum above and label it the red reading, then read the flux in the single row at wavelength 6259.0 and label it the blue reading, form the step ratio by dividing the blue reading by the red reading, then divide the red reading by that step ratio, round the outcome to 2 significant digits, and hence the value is 4.6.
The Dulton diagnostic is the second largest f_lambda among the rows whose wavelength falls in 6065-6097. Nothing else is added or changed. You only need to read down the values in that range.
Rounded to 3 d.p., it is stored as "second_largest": 5.112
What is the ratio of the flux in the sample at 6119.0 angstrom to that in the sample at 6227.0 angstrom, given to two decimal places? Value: 0.93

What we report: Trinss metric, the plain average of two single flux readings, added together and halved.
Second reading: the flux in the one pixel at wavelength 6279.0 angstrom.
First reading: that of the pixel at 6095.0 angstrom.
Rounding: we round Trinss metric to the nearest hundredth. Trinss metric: 5.04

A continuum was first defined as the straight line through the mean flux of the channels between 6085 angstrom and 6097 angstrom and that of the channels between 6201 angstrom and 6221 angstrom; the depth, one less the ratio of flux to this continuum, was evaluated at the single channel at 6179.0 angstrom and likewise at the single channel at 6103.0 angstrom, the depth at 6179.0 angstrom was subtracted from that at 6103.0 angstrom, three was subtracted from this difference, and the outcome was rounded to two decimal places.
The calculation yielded -3.13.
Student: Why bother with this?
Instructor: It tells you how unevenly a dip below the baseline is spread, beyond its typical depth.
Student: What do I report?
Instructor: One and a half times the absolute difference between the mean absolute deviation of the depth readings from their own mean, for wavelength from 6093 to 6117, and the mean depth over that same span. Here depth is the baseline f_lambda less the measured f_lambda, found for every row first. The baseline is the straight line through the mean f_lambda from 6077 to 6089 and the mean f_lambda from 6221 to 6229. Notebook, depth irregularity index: 0.47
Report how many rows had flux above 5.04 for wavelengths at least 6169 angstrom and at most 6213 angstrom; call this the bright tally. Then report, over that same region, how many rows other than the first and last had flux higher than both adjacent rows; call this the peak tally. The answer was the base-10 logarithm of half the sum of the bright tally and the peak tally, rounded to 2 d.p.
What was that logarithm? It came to 0.40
